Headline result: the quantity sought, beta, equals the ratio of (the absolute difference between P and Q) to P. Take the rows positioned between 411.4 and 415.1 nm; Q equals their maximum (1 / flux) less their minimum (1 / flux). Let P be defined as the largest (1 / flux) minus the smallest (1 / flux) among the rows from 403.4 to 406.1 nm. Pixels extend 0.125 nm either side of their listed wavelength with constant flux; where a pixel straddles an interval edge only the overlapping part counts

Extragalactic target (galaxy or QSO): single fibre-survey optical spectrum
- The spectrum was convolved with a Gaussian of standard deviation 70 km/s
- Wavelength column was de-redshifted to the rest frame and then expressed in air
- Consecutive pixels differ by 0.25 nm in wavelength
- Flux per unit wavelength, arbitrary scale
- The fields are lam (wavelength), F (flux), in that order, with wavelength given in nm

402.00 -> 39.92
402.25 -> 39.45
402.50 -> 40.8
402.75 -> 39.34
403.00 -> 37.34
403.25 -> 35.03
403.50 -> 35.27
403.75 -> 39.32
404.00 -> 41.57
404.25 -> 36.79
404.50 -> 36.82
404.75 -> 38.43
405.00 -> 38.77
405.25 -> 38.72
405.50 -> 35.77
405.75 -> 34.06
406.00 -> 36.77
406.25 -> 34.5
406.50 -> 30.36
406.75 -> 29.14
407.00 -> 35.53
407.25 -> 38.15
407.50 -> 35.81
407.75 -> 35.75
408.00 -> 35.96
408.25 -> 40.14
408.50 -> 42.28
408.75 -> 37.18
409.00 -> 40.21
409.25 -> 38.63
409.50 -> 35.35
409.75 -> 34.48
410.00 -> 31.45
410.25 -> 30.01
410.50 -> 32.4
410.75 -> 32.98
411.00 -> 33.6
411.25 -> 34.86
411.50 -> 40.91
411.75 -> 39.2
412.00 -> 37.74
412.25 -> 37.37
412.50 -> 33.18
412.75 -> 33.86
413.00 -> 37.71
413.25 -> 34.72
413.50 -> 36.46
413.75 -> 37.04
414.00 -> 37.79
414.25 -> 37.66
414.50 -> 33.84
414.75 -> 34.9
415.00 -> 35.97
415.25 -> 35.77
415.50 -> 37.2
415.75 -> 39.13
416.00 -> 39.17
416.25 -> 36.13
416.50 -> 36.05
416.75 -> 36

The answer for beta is 0.1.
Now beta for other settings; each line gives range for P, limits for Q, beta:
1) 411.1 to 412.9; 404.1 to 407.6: 0.5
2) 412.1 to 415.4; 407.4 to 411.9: 1.6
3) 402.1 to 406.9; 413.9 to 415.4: 0.7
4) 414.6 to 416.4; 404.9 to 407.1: 1.7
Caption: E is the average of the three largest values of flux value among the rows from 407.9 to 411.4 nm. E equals 40.9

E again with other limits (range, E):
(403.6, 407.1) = 39.9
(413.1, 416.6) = 38.7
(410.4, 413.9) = 39.3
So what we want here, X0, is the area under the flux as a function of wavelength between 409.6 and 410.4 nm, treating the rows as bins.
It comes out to 26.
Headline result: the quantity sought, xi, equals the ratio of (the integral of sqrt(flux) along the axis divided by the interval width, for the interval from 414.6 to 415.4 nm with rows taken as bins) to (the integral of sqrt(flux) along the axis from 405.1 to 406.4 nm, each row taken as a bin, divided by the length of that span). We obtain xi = 1.00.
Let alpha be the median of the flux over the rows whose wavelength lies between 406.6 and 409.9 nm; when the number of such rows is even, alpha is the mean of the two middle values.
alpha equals 36.0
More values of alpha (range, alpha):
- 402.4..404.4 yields 38.3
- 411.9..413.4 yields 36.0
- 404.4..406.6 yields 36.8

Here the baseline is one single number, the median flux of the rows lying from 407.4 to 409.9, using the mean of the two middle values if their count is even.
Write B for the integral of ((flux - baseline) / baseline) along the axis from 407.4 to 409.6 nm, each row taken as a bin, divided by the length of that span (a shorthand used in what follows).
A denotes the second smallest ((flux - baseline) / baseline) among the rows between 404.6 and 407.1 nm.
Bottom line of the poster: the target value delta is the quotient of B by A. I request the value -0.2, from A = -0.17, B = 0.038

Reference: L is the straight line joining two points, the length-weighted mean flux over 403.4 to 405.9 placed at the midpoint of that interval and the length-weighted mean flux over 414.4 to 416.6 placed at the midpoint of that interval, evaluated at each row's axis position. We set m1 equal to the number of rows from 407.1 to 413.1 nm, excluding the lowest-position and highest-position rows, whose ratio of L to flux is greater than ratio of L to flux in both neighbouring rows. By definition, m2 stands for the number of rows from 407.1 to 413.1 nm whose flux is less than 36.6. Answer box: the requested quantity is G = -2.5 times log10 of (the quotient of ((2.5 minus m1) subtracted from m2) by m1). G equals -1.4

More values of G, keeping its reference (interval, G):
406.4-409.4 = -0.8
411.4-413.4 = -0.4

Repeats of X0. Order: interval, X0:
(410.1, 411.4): 43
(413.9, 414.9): 36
